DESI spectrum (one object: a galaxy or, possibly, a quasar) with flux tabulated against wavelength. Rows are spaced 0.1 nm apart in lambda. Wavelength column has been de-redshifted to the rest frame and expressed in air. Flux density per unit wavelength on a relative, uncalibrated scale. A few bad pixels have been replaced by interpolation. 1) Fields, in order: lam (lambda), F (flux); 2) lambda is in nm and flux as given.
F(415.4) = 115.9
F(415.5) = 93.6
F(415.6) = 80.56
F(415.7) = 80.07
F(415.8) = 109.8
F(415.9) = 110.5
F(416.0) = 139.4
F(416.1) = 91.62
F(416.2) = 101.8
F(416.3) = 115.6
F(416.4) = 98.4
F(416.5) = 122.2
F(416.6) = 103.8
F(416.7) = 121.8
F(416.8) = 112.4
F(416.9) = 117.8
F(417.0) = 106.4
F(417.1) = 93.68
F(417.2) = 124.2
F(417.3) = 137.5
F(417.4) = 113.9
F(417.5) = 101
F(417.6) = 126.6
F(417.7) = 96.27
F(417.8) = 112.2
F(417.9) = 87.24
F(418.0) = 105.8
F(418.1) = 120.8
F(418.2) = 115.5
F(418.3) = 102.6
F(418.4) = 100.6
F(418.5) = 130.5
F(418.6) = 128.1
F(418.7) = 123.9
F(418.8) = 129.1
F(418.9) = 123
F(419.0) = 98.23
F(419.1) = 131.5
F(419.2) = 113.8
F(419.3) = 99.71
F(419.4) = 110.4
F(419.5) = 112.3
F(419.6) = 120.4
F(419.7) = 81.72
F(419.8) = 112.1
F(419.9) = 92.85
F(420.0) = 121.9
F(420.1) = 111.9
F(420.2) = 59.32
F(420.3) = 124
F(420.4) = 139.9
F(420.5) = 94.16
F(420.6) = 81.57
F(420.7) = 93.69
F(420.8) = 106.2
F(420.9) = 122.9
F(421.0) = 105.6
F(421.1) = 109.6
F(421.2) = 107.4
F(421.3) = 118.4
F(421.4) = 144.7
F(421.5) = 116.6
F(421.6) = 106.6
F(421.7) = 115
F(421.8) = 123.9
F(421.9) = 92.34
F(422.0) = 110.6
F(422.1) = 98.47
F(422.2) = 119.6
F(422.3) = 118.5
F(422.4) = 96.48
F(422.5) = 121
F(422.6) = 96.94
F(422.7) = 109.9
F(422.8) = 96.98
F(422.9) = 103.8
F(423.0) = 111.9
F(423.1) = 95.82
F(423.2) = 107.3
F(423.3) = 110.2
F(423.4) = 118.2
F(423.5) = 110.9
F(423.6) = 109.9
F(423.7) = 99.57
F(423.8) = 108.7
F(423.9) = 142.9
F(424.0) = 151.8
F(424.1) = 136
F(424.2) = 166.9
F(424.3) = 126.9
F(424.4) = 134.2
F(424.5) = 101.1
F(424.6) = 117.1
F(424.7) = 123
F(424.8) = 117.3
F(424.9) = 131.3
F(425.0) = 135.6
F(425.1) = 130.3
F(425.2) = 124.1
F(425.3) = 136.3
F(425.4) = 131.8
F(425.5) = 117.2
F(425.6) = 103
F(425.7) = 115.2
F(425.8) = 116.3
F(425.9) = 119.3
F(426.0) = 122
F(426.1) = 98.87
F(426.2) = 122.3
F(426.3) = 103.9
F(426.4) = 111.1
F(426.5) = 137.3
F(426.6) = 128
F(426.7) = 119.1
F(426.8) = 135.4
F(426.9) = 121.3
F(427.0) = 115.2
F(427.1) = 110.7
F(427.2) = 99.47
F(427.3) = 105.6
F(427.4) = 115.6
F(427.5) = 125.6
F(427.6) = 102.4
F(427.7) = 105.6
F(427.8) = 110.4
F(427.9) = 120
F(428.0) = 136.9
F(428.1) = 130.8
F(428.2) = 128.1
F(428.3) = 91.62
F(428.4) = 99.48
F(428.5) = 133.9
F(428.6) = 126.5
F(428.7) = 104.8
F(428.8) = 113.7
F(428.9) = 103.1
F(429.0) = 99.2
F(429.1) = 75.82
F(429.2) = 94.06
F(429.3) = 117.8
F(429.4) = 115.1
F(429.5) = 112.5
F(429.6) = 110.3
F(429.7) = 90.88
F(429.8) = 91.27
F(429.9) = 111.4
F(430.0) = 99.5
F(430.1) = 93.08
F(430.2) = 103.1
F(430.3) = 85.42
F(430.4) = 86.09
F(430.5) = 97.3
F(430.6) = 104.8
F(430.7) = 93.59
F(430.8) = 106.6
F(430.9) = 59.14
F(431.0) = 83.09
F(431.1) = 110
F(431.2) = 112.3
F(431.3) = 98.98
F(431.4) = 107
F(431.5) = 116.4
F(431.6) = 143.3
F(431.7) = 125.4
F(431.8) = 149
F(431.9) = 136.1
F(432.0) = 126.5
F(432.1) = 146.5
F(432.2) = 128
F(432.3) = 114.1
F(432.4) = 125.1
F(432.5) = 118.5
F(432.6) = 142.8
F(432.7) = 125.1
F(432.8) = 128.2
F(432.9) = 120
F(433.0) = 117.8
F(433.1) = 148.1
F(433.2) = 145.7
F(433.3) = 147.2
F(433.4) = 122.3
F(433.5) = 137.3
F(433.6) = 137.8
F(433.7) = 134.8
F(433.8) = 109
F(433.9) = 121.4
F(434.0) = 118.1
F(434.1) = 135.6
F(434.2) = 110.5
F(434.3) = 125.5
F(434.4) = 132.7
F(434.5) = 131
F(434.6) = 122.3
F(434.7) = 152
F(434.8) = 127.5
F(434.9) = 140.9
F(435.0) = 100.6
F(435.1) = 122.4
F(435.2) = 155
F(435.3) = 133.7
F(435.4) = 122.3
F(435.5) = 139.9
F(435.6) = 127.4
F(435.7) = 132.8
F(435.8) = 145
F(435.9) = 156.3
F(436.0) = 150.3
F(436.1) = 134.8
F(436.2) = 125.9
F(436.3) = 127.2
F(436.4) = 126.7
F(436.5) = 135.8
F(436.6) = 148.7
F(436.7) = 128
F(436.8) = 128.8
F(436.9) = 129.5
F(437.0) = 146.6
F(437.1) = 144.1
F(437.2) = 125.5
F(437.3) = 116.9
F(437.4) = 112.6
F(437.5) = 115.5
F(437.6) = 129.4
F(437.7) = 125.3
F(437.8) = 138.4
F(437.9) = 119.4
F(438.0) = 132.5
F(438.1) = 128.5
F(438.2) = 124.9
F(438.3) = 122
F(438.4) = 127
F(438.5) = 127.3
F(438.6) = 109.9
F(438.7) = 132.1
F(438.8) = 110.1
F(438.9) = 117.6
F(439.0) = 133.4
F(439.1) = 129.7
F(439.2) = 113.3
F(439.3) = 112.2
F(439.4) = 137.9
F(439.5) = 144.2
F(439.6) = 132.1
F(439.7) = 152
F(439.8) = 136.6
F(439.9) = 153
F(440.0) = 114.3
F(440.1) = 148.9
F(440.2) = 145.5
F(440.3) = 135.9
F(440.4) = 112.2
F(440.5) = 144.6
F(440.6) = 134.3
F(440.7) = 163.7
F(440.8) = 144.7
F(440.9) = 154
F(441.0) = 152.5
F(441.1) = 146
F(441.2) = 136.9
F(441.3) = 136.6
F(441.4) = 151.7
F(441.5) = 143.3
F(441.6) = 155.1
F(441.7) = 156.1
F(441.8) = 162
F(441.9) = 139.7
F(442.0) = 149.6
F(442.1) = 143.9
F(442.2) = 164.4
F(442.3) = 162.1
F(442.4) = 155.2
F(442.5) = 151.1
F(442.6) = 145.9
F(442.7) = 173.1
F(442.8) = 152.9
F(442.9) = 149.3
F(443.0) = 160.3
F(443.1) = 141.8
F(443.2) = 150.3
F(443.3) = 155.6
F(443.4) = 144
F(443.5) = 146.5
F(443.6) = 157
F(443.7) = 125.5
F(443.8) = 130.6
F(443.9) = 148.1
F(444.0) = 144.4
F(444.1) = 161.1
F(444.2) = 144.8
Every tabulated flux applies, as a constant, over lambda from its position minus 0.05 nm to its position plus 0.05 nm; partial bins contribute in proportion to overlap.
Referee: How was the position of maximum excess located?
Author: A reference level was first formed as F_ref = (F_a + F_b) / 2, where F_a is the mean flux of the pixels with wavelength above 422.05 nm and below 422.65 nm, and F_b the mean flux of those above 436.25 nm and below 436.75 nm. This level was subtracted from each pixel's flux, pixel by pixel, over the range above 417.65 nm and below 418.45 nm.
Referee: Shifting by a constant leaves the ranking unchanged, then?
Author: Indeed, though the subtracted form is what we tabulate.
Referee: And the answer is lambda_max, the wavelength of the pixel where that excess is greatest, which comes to 418.1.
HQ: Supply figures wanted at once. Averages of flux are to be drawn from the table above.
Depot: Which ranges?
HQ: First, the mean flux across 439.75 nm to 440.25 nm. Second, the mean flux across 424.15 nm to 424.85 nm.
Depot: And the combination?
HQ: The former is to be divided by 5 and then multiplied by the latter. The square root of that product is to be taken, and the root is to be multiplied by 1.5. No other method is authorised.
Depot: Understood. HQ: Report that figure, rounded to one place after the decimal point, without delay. 89.2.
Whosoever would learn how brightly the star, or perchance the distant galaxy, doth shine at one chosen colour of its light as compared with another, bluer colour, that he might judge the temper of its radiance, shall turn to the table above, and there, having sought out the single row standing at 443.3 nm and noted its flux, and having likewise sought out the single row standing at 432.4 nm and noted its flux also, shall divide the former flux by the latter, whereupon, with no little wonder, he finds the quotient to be 1.24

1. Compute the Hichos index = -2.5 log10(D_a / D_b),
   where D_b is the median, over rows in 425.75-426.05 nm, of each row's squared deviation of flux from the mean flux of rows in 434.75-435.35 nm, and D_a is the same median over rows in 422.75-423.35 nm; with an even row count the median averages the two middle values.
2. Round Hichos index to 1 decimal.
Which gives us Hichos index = -1.8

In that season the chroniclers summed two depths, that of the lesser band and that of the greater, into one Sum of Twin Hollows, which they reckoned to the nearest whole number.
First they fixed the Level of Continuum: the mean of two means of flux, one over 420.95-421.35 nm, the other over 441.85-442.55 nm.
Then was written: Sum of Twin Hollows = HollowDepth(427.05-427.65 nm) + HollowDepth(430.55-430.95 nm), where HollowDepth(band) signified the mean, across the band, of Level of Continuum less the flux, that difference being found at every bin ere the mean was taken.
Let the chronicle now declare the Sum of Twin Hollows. 62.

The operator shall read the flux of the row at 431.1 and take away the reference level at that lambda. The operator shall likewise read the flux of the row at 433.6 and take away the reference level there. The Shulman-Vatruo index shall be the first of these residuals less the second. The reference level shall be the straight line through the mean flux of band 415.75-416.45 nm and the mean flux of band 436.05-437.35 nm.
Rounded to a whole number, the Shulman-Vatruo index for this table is -25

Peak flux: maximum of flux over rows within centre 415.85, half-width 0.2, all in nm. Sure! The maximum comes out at 139.4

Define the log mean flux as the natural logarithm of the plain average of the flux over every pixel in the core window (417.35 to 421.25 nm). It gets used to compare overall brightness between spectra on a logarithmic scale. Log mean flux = 4.70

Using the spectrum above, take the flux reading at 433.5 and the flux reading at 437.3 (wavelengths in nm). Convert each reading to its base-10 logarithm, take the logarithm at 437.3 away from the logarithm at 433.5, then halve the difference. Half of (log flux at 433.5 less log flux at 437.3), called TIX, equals 0.035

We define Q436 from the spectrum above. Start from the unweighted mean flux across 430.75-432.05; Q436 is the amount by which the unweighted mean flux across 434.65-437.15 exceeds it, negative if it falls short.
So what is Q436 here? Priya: 22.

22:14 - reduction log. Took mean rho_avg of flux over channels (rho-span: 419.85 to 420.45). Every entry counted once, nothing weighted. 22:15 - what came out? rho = 108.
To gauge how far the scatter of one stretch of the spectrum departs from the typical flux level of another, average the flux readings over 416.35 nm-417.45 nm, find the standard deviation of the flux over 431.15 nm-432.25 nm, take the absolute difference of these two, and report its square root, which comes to 9.9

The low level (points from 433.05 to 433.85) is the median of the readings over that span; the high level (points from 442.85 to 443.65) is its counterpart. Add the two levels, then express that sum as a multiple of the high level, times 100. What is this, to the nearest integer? 192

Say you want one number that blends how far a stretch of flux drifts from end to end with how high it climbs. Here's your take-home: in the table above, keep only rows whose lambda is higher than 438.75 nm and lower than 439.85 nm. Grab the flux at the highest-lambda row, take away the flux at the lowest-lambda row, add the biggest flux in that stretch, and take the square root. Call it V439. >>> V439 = 13.36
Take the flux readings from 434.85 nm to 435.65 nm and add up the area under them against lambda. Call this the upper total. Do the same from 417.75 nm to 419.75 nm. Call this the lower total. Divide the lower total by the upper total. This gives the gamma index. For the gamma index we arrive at 2.2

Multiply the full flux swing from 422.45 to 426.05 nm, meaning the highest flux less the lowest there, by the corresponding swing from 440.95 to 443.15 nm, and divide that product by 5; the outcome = 519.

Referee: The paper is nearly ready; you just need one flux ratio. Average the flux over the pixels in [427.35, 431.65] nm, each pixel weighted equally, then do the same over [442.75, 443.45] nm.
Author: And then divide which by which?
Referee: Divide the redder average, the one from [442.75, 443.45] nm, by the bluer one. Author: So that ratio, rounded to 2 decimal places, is 1.42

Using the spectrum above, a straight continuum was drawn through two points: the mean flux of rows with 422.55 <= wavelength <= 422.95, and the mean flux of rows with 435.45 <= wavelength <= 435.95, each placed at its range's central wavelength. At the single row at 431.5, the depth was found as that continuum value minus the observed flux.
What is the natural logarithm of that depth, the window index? 2.4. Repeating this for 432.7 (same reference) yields 1.8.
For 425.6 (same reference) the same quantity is 2.0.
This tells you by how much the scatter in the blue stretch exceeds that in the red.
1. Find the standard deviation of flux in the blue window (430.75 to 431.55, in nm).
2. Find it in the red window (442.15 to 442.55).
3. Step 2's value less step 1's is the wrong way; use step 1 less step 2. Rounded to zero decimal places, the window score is 13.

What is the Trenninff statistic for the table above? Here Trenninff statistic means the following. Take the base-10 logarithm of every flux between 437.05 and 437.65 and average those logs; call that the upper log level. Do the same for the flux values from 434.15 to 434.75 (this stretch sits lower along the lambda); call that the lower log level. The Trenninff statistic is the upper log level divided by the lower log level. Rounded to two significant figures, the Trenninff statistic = 0.99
